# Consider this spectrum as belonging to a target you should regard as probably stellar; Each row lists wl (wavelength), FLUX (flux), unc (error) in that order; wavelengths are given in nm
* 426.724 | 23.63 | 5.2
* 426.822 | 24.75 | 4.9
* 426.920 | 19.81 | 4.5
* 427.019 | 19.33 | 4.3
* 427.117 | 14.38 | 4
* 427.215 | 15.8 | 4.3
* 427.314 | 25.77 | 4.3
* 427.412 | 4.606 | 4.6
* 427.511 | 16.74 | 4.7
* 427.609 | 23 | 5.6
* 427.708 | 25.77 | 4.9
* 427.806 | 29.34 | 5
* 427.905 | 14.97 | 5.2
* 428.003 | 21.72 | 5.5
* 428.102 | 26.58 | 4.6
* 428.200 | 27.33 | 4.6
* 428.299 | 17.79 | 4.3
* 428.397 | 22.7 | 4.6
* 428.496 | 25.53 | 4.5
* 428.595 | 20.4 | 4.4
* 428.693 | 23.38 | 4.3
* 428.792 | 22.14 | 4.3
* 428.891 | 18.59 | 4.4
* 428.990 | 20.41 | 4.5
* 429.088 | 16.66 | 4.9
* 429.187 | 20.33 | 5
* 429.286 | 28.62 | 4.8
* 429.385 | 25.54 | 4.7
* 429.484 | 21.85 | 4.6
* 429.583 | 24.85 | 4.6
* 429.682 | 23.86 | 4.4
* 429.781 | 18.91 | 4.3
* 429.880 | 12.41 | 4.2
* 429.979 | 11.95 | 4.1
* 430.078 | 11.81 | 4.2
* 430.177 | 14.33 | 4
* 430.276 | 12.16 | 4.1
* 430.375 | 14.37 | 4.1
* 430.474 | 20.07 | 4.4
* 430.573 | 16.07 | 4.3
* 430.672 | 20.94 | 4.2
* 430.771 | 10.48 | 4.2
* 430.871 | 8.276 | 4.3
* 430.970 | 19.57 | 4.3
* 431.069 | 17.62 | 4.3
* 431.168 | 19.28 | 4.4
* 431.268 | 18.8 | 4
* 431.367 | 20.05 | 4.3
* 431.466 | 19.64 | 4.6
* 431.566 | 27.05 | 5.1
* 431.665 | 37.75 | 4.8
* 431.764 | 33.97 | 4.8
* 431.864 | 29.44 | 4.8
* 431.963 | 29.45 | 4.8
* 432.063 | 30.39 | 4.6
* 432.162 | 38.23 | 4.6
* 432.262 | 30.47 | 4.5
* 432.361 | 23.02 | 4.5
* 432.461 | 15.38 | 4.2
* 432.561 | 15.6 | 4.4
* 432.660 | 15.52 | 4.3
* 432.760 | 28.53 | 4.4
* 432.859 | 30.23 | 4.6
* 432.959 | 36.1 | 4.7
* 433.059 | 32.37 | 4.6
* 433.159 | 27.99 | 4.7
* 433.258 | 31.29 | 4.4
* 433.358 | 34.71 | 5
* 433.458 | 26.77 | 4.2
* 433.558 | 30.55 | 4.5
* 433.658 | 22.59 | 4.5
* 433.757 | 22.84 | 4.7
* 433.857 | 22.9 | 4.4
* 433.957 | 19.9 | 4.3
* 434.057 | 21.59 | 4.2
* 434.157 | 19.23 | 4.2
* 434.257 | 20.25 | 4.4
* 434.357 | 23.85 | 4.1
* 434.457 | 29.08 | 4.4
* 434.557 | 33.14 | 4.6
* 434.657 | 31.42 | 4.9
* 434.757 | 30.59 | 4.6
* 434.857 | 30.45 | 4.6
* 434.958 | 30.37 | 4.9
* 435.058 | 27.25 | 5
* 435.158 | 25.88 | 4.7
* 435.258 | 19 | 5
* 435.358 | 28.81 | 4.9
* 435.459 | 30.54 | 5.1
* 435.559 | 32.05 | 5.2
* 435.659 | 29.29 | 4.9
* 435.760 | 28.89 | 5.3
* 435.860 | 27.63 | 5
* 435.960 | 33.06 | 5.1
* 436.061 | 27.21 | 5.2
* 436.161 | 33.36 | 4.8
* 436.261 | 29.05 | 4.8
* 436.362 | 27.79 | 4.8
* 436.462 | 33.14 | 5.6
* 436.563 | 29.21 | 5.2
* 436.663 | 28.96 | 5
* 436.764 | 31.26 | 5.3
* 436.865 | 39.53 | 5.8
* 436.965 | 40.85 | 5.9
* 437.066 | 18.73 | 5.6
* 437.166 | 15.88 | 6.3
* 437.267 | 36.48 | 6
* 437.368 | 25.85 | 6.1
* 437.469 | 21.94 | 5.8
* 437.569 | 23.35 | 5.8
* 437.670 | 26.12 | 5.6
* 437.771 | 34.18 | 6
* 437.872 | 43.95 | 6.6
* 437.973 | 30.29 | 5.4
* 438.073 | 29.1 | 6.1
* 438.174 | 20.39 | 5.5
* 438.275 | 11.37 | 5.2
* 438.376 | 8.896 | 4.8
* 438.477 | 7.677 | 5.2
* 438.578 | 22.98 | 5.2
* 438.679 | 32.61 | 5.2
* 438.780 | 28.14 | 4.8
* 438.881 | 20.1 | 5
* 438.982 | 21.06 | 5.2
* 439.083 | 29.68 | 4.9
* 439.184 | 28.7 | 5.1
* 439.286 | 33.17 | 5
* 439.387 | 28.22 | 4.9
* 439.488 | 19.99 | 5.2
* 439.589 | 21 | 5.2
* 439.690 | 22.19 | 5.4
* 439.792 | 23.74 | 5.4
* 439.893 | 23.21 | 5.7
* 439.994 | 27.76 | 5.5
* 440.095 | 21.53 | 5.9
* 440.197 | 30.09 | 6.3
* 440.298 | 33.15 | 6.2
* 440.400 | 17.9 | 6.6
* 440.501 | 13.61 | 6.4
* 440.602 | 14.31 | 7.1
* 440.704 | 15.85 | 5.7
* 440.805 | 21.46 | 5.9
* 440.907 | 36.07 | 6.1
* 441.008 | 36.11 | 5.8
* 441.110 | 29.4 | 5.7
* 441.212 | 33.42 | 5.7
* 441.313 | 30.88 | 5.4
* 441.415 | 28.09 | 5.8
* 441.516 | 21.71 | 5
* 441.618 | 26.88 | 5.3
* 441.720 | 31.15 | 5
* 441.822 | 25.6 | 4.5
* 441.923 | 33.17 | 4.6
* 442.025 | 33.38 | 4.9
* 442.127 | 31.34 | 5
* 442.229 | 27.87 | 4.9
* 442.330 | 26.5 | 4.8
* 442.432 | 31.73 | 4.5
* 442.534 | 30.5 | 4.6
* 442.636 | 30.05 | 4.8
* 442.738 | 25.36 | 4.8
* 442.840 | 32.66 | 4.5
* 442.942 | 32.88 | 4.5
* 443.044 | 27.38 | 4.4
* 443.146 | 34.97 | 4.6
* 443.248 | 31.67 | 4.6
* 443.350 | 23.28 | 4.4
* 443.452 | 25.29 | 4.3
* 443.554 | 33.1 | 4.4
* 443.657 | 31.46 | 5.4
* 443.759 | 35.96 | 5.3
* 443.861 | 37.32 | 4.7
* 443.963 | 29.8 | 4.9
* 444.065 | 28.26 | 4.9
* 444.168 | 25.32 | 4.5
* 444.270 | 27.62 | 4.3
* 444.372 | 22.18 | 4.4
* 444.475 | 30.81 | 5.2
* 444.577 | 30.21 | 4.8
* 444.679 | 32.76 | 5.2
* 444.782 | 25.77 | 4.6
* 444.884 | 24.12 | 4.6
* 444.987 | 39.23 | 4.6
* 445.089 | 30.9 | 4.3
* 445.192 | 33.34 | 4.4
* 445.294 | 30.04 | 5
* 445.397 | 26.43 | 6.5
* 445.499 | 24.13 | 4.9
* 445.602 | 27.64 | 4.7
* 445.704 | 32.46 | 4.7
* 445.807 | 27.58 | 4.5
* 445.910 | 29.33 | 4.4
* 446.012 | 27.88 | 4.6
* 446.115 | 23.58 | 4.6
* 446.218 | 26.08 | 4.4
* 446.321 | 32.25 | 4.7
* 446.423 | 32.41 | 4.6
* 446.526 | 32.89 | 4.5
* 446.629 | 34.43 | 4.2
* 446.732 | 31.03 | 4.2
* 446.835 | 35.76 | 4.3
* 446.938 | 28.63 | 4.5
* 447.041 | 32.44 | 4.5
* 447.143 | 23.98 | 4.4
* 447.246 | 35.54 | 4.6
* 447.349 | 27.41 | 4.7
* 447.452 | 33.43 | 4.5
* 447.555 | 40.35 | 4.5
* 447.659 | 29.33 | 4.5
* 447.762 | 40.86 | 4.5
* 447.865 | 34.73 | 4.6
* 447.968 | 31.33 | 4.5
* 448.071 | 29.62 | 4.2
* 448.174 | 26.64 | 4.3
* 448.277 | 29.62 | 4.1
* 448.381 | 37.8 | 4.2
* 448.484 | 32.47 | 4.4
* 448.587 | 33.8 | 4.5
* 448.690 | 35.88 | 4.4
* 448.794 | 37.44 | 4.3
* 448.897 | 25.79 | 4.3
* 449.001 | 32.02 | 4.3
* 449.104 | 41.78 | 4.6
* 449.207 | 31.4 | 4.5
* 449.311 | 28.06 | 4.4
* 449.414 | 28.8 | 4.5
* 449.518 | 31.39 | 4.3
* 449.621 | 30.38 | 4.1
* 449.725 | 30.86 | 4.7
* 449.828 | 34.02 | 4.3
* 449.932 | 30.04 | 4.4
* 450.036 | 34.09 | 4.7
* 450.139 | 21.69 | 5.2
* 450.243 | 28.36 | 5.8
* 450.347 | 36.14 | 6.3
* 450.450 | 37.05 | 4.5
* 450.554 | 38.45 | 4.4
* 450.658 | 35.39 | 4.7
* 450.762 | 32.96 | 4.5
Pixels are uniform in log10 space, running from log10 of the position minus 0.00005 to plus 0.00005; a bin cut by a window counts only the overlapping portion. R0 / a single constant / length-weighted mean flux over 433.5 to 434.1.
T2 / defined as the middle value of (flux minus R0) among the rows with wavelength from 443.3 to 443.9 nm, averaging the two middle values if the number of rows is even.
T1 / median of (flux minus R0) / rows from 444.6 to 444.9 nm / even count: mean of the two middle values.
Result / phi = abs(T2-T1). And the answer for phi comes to 7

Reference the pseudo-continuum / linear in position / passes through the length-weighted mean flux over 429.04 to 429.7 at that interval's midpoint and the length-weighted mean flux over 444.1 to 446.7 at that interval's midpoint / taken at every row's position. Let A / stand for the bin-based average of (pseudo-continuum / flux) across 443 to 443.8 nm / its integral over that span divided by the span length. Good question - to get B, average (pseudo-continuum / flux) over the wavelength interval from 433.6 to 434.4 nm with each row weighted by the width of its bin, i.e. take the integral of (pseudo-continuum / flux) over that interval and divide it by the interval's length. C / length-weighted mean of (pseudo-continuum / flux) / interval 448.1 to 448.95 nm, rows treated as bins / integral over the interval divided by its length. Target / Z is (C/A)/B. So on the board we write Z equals 0.87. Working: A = 0.96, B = 1.15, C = 0.96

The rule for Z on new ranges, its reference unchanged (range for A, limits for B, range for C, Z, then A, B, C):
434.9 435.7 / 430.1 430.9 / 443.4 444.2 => 0.58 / 0.93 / 1.74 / 0.94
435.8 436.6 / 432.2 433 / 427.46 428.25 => 1.08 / 0.86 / 1.11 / 1.03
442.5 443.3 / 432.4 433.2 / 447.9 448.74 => 0.95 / 0.93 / 1.08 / 0.95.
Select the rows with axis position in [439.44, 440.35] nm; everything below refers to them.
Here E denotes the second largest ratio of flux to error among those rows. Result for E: 5.0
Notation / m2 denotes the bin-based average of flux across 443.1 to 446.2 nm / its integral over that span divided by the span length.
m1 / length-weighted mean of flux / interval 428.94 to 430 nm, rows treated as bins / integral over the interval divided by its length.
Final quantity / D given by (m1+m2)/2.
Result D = 25.0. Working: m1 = 20.7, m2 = 29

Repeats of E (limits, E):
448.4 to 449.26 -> 8.7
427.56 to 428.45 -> 5.9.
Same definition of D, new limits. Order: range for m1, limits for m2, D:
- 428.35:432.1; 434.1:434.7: 23.4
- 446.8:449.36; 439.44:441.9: 29.0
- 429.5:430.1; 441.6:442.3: 23.9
